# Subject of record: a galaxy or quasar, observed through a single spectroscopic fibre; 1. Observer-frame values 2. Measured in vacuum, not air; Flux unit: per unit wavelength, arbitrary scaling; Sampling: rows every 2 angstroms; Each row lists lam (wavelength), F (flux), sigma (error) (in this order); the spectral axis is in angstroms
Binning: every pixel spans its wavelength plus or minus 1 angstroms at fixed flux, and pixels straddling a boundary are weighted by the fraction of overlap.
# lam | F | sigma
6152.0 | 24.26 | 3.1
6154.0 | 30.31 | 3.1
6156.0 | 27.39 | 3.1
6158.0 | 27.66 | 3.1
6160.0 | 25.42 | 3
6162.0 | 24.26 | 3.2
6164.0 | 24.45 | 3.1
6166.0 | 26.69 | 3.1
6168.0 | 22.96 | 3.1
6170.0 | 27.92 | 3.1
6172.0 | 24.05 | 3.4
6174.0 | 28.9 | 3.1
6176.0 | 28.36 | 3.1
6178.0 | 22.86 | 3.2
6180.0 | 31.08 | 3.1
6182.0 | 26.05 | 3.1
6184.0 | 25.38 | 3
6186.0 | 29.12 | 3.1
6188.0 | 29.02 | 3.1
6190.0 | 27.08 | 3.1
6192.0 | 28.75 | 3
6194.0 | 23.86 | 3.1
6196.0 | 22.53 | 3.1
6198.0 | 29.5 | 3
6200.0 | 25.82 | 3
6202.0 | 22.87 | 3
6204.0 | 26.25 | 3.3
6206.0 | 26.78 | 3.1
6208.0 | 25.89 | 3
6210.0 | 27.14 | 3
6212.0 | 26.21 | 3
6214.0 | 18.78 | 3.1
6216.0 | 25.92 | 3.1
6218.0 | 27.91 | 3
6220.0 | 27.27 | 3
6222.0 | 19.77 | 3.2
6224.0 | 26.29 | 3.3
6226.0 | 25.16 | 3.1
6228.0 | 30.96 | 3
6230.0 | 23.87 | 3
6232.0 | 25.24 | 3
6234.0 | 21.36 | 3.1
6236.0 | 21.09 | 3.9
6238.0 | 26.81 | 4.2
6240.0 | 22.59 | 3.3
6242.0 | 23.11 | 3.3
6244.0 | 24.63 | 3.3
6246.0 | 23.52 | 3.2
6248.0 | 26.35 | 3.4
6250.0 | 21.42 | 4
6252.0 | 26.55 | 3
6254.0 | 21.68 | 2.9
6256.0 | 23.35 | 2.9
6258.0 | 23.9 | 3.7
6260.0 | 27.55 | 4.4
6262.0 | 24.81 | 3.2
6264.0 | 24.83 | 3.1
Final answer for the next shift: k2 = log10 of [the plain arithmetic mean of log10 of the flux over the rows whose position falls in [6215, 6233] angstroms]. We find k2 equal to 0.149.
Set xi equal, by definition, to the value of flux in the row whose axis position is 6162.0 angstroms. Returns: 24.26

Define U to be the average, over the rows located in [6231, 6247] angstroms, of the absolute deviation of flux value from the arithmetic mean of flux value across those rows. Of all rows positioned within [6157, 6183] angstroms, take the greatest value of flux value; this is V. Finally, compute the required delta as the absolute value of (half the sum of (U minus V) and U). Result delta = 14.0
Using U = 1.51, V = 31.08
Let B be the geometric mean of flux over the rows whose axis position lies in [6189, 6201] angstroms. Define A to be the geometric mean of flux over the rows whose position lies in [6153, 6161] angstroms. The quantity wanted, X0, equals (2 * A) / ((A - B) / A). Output 1016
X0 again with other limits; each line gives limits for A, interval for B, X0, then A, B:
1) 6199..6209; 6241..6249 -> 1167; 25.5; 24.4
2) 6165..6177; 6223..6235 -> 1310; 26.4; 25.3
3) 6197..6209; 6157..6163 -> 3677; 26.1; 25.7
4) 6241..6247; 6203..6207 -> -407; 23.7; 26.5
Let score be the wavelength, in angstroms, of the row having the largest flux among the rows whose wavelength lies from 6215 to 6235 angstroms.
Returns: 6228.0 angstroms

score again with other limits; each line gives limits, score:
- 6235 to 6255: 6238.0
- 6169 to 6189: 6180.0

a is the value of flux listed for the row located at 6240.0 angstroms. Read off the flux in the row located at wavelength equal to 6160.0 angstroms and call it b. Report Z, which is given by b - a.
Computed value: 3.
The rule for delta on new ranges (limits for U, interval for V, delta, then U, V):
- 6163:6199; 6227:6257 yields 13.2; 2.28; 30.96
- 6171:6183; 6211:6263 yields 12.9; 2.56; 30.96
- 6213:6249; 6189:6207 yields 12.3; 2.42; 29.5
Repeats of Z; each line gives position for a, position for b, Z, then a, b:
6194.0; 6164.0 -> 1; 23.86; 24.45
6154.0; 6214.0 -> -12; 30.31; 18.78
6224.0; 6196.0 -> -4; 26.29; 22.53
